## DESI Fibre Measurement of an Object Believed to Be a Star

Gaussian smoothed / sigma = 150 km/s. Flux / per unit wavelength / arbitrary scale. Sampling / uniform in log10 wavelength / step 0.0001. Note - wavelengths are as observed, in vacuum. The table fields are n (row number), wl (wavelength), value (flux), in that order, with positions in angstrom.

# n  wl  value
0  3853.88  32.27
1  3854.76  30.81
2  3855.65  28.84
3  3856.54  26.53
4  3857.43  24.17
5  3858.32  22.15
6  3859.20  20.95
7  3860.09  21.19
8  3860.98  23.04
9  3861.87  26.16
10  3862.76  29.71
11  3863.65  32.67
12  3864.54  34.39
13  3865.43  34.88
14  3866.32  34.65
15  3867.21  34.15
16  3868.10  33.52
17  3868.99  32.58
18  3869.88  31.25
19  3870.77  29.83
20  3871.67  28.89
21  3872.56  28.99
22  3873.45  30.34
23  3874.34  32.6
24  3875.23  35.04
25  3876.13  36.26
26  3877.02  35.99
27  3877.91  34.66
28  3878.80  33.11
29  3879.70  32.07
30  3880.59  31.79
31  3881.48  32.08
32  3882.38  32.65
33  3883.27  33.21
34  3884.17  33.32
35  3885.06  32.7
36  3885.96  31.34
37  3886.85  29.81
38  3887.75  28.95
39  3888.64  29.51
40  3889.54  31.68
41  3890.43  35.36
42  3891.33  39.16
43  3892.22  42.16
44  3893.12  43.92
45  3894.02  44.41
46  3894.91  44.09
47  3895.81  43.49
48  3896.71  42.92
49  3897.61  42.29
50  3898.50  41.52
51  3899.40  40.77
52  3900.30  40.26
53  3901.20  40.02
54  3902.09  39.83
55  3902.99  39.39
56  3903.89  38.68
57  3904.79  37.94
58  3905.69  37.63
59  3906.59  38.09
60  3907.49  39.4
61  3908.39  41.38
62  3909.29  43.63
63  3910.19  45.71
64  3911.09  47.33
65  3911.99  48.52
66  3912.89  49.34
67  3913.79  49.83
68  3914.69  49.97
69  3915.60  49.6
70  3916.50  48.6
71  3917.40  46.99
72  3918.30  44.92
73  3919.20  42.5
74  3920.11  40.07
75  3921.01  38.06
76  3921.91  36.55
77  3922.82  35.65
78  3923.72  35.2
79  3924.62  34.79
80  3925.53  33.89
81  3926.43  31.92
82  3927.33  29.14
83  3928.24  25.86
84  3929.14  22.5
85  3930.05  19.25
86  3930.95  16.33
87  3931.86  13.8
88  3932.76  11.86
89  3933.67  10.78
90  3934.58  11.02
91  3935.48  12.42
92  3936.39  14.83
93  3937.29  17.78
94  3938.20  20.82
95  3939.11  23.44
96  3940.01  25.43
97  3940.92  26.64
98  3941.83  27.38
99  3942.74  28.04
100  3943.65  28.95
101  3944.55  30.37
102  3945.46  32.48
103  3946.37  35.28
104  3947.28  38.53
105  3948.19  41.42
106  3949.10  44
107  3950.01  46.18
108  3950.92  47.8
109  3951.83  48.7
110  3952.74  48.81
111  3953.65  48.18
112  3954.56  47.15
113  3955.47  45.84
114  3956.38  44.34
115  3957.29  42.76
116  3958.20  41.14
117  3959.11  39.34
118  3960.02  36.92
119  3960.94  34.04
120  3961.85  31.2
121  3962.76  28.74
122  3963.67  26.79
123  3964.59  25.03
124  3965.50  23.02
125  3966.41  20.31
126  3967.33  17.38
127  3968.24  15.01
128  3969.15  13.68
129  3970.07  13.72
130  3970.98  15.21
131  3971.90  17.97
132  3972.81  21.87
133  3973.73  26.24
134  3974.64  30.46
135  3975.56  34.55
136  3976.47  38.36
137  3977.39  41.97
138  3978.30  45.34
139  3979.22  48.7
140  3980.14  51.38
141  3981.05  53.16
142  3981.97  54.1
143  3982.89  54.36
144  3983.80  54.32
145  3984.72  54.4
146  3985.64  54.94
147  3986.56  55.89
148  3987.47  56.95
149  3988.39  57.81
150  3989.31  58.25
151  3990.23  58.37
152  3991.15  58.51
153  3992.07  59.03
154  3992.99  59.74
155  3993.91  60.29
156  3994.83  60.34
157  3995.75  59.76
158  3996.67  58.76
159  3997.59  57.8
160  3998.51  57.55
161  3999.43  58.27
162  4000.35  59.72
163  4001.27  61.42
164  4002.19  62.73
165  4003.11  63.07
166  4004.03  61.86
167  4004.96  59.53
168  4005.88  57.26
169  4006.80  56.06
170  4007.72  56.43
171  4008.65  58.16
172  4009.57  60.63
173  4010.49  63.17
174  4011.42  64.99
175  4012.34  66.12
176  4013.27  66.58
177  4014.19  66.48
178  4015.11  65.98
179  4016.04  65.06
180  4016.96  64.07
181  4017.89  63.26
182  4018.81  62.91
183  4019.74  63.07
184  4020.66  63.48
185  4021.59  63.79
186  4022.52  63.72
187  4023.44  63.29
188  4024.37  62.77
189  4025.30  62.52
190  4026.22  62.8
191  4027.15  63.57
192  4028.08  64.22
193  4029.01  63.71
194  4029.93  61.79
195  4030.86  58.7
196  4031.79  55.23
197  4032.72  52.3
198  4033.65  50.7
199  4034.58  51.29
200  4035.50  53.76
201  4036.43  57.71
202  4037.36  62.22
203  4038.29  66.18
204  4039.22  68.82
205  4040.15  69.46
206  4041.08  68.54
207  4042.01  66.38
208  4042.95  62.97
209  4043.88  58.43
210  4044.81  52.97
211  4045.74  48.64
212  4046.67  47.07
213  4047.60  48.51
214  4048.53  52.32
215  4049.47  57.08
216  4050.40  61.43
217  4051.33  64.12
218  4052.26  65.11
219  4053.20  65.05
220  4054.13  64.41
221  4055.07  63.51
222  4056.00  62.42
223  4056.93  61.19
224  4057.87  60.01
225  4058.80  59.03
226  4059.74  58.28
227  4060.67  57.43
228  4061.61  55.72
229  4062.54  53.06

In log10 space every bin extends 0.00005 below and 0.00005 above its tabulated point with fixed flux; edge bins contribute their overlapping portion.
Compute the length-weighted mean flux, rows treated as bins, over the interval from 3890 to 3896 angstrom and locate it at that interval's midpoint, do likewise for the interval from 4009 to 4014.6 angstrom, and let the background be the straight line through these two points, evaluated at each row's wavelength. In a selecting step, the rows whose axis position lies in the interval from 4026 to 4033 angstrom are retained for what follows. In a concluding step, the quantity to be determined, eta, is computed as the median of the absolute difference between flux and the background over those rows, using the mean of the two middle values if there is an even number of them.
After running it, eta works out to 5.4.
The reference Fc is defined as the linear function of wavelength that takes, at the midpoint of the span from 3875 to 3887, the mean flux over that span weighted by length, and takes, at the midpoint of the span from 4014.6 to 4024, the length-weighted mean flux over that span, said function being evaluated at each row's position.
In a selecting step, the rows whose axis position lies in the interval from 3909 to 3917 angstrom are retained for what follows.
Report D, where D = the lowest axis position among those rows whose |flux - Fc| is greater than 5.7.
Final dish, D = 3910.19 angstrom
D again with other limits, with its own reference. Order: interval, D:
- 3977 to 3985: 3977.39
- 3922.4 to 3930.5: 3922.82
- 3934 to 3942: 3934.58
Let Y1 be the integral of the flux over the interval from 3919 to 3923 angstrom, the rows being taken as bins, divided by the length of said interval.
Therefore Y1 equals 38.4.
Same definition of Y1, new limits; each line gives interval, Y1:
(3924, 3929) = 30.7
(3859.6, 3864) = 26.3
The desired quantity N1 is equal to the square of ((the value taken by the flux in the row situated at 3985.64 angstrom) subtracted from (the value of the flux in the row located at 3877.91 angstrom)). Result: 411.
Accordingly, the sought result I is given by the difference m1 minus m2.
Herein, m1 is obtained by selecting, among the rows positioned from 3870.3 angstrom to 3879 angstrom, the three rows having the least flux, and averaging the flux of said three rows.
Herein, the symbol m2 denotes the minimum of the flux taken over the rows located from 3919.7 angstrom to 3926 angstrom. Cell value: -5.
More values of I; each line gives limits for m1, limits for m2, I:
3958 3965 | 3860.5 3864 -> 4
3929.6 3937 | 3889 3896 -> -20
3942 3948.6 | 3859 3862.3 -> 8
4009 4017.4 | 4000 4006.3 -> 5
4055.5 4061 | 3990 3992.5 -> 0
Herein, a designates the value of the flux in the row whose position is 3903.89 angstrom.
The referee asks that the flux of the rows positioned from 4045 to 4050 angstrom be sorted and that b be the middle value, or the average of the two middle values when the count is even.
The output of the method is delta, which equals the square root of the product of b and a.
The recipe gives 43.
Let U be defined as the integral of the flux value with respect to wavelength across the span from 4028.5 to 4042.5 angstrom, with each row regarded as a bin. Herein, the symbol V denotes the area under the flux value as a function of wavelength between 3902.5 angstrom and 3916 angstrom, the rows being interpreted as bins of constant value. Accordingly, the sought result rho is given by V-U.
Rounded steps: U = 846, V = 590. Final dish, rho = -256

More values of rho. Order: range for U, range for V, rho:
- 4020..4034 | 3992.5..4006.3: -27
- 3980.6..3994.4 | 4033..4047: 45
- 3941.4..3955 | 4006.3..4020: 323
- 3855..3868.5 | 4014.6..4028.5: 500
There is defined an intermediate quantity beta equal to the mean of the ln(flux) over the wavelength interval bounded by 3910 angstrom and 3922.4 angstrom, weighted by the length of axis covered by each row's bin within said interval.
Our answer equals 3.8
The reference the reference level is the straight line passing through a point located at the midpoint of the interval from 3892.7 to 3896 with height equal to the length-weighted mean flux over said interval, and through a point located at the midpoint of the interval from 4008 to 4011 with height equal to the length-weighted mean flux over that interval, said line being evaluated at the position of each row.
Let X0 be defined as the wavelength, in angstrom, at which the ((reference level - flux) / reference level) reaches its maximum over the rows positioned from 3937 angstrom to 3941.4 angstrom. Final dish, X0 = 3937.29 angstrom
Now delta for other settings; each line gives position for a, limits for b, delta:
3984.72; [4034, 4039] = 56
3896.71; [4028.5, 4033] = 50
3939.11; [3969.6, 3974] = 21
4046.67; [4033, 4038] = 50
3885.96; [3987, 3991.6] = 43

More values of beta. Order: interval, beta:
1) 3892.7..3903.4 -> 3.7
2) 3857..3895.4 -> 3.5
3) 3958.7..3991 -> 3.5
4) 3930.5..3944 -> 2.9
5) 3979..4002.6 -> 4.0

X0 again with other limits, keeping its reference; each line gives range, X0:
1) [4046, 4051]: 4046.67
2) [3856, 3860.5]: 3859.20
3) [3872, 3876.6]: 3872.56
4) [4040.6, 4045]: 4044.81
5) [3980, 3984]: 3980.14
